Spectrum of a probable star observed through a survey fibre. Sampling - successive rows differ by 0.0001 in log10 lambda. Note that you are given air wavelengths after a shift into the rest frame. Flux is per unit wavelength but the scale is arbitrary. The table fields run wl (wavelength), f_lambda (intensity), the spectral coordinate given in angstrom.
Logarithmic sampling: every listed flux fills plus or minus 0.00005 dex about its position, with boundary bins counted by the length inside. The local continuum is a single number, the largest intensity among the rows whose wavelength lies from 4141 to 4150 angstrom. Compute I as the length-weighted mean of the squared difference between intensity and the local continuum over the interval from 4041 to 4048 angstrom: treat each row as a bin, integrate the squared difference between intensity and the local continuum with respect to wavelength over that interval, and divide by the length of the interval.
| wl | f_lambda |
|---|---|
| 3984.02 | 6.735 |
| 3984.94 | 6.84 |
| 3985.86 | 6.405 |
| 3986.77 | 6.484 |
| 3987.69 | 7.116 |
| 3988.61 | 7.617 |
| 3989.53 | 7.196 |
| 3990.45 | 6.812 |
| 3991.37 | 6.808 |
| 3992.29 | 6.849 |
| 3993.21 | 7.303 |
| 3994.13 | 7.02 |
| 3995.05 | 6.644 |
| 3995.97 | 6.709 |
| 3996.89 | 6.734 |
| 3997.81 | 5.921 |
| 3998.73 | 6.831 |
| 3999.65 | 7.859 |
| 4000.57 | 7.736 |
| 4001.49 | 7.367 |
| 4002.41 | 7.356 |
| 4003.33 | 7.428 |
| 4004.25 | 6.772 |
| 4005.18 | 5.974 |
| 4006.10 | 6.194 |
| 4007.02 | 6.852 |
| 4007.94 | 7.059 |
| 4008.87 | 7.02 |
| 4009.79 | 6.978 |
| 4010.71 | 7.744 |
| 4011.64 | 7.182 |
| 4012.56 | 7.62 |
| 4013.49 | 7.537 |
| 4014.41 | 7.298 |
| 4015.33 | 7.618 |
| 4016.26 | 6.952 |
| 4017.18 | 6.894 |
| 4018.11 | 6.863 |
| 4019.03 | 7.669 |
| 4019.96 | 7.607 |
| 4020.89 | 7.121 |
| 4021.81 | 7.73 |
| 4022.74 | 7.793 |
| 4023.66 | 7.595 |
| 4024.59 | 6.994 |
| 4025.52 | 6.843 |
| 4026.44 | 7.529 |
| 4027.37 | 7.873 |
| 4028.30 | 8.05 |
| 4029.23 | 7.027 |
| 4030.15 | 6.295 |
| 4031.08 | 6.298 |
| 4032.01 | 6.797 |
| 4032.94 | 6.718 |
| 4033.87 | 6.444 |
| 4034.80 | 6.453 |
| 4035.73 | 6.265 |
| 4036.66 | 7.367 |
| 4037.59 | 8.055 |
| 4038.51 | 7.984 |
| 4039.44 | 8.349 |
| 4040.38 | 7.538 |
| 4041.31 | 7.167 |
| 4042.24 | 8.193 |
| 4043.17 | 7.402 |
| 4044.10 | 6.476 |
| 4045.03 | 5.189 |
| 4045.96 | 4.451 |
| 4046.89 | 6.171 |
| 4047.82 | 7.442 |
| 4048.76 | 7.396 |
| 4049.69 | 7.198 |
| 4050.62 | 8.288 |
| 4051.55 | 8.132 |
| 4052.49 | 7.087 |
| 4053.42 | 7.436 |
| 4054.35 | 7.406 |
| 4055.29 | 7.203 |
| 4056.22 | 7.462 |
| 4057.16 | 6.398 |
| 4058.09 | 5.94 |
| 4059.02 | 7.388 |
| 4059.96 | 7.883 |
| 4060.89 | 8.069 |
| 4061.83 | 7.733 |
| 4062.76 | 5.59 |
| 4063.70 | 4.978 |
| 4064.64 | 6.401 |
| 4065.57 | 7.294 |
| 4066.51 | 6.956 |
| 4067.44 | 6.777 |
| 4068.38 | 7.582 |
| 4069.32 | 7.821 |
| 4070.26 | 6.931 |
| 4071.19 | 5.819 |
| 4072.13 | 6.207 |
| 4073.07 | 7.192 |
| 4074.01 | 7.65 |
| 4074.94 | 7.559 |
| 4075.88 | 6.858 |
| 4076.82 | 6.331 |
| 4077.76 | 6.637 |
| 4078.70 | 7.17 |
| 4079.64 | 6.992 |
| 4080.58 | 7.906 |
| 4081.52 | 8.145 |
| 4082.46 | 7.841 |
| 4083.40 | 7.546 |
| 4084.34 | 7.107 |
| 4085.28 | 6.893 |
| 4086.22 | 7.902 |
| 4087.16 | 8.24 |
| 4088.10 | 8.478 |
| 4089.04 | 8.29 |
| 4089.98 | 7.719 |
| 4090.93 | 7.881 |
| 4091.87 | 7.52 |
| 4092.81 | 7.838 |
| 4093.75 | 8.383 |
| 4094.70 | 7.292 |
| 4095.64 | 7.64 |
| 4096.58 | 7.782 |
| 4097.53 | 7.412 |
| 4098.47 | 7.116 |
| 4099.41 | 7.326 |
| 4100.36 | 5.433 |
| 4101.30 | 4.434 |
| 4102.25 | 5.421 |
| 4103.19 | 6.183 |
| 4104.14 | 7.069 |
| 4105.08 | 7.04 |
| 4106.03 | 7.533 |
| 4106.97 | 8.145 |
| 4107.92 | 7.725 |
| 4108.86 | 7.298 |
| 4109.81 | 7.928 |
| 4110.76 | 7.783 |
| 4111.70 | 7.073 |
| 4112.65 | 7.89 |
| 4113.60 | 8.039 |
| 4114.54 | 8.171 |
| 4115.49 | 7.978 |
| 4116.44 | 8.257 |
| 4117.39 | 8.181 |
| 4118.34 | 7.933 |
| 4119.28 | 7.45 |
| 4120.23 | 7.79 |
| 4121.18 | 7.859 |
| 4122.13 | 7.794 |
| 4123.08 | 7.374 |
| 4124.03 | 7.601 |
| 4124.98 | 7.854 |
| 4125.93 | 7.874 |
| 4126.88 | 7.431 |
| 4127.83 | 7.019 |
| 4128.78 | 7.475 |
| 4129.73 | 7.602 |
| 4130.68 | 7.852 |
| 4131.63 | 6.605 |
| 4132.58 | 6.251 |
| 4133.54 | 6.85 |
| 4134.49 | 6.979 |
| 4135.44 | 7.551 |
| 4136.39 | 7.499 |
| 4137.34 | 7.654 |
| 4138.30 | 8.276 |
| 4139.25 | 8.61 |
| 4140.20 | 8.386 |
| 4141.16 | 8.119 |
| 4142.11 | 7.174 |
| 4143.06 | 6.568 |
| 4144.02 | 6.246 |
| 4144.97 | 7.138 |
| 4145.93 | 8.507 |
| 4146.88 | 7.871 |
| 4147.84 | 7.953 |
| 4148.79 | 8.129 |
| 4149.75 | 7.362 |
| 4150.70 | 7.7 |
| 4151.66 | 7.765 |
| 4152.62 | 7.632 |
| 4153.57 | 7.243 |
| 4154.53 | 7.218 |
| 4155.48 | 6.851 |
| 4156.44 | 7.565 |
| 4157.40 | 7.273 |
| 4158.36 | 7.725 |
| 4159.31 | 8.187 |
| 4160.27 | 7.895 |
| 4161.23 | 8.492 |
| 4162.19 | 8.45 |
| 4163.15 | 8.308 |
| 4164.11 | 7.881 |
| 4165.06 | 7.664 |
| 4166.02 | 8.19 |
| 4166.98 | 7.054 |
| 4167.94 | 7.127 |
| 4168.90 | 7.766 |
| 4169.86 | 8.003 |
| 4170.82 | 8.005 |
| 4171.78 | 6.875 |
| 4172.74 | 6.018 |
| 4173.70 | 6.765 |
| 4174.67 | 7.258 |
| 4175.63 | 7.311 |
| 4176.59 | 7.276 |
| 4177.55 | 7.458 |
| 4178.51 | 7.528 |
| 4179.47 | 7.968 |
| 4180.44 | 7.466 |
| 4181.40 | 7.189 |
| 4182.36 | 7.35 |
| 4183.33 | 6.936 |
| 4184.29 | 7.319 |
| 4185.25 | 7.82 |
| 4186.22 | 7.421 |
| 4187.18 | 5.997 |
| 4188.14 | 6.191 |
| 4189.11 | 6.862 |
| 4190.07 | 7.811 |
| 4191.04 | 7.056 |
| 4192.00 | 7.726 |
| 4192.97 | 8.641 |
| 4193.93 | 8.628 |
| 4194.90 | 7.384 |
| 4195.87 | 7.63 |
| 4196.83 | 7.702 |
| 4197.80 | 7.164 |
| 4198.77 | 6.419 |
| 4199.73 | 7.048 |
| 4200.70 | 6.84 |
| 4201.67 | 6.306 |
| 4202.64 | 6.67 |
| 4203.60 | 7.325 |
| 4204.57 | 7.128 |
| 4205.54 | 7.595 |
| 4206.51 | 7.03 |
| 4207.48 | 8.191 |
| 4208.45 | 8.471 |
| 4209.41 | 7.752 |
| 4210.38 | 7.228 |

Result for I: 5.4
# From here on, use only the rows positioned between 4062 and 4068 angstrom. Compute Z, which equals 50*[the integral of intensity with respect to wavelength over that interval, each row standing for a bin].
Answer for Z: 1927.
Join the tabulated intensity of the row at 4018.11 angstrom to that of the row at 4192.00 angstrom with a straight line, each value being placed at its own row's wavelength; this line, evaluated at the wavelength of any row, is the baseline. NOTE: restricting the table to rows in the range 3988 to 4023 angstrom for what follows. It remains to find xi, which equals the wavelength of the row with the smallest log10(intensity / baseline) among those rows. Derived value 3997.81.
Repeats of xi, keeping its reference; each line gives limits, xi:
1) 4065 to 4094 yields 4071.19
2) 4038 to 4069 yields 4045.96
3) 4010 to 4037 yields 4035.73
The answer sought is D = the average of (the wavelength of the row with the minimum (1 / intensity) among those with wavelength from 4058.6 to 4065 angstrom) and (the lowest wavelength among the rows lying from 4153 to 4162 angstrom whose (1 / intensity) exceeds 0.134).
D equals 4107.2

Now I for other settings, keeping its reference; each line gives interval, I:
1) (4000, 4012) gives 2.4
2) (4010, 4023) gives 1.4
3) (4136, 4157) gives 1.2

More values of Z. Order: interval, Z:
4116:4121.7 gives 2254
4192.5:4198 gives 2170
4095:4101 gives 2116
